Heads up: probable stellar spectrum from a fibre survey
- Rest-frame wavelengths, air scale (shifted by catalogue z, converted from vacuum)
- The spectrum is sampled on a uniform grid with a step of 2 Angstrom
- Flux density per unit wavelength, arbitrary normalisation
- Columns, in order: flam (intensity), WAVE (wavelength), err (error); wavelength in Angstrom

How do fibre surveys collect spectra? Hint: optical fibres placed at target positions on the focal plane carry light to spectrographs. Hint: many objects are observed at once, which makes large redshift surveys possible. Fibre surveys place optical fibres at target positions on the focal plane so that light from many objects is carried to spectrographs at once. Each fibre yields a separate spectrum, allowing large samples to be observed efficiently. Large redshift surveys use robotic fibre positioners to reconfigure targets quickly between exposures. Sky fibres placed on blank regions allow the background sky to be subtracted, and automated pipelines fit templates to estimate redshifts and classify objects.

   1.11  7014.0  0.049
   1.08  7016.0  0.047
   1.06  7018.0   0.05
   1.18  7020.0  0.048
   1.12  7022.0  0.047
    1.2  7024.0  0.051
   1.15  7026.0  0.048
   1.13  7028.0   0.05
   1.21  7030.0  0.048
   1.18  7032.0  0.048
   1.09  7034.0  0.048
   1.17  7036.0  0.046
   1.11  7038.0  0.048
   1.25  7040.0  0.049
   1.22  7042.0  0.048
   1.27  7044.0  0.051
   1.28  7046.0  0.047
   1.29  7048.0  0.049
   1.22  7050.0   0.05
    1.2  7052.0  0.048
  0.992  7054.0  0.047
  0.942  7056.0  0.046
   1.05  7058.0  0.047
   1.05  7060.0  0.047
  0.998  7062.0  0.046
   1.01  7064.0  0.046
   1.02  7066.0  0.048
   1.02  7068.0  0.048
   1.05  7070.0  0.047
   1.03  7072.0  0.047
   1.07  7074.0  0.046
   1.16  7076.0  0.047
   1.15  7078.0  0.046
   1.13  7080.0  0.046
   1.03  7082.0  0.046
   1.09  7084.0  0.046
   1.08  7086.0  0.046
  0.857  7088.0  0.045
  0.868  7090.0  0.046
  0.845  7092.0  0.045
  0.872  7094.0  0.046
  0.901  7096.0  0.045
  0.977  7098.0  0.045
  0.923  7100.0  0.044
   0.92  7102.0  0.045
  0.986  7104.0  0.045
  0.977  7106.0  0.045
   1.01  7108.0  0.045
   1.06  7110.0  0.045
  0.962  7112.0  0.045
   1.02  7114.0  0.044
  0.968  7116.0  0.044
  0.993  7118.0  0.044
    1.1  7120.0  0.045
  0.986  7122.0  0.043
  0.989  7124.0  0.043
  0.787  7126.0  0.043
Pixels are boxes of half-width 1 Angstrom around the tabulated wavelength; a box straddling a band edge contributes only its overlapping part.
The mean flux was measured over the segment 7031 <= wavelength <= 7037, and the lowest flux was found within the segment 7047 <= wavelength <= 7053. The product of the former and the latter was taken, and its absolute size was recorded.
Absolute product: 1.4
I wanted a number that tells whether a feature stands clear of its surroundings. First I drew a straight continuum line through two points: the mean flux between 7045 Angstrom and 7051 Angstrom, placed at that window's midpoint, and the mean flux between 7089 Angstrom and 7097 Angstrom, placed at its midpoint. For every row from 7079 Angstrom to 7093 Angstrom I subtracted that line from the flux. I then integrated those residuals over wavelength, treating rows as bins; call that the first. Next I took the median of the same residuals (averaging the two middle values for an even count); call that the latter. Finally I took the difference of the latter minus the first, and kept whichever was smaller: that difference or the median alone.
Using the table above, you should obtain -0.68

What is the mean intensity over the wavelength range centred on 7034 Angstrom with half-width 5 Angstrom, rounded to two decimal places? 1.15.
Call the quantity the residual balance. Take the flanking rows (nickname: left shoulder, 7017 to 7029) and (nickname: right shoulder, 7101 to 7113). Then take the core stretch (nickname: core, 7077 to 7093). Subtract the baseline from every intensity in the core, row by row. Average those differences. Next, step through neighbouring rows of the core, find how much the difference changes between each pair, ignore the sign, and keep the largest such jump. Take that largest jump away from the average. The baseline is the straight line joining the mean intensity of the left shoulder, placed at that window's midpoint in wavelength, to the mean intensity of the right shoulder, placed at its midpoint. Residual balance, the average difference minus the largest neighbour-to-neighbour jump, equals -0.24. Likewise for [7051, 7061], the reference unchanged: -0.24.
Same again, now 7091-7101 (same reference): -0.18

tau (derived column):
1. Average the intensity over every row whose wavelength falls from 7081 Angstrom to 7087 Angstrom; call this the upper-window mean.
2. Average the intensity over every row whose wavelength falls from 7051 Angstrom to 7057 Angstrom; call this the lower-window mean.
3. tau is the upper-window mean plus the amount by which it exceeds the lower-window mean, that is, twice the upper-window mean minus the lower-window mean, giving 1.09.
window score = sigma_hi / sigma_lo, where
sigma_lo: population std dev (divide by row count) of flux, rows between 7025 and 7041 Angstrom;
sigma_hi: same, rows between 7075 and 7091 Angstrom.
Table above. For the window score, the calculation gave 2.3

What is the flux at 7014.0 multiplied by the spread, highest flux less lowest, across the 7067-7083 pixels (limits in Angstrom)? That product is 0.155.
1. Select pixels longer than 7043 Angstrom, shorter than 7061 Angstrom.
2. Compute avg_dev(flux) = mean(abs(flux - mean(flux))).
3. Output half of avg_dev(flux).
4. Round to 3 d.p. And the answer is 0.060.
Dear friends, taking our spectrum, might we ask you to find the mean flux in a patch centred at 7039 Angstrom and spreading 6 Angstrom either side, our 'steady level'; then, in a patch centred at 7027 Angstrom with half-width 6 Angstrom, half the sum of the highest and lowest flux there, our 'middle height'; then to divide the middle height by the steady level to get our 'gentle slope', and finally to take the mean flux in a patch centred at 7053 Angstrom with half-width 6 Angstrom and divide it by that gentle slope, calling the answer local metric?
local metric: 1.13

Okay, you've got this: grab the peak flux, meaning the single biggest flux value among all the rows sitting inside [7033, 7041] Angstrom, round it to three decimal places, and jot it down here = 1.250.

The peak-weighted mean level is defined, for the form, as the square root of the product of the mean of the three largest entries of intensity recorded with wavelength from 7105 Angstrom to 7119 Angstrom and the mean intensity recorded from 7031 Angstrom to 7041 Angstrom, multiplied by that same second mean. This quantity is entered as 1.27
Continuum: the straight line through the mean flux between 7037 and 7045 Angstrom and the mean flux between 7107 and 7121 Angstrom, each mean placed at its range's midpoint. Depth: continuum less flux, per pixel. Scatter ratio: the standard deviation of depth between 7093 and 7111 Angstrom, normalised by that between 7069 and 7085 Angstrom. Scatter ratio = 1.3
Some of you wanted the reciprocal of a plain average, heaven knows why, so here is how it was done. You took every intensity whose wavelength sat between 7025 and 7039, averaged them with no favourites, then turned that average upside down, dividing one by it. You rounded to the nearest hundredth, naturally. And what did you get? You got 0.87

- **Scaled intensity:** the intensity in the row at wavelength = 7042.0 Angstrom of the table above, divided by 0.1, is 12.2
